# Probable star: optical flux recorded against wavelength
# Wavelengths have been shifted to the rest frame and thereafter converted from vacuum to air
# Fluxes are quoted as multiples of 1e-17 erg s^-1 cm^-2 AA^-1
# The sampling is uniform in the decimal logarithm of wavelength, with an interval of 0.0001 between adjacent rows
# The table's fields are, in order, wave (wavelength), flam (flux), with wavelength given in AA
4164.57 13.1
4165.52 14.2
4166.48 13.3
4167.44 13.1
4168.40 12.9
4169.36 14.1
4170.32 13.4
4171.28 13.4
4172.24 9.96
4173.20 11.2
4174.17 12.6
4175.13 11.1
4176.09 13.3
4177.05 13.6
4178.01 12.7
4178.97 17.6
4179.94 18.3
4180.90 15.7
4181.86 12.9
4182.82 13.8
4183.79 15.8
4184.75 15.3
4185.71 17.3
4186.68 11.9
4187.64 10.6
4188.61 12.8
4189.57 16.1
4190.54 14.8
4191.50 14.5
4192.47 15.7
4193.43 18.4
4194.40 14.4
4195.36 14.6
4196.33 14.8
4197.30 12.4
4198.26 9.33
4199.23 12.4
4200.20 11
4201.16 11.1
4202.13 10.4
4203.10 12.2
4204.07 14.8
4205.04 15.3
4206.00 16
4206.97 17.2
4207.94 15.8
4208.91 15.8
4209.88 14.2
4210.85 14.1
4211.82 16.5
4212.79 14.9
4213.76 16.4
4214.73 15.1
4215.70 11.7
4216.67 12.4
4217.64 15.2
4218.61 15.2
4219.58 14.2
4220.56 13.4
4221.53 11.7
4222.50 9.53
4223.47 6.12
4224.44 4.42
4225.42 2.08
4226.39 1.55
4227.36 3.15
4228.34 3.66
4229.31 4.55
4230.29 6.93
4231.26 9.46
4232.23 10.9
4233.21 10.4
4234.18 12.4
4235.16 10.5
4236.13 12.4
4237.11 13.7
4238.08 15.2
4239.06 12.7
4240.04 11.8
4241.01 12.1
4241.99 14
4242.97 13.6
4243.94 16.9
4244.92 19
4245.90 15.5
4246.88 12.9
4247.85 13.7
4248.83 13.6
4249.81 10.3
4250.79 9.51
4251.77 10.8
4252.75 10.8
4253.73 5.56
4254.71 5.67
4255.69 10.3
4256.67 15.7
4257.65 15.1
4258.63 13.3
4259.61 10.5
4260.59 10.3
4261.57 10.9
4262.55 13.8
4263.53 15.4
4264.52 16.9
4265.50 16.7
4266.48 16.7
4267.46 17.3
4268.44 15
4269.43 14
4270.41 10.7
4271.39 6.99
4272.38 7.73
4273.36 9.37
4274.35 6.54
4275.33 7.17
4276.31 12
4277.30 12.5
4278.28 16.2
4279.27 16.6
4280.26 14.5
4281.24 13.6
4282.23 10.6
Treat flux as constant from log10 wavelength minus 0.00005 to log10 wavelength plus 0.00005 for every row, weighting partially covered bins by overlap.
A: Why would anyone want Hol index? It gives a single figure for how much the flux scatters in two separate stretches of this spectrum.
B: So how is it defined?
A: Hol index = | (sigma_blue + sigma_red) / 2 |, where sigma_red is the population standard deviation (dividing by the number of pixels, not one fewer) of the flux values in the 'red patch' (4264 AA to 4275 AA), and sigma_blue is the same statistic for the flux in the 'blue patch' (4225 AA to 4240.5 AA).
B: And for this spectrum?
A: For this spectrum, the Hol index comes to 4.24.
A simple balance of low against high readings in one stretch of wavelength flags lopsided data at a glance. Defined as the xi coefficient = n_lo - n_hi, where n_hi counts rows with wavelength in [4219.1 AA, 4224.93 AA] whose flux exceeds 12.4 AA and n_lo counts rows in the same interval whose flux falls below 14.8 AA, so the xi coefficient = 4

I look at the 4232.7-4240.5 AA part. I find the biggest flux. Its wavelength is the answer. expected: 4238.08 AA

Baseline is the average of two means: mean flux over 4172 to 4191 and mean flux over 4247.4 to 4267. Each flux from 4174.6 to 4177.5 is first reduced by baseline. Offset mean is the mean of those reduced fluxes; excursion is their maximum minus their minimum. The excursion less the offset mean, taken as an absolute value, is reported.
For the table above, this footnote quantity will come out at 2.9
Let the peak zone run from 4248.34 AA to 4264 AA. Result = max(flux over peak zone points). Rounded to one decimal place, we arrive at 15.7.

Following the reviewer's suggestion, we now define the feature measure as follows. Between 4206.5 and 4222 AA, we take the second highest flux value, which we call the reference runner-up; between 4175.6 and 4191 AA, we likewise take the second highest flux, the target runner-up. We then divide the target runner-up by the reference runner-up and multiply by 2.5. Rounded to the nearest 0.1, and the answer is 2.7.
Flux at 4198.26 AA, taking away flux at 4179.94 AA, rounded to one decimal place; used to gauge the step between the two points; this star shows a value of -9.0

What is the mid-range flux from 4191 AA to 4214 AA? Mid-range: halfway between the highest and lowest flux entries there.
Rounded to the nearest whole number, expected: 14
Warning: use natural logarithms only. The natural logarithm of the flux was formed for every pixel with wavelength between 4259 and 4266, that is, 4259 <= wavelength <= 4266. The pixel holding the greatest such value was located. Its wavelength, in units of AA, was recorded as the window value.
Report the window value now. 4264.52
